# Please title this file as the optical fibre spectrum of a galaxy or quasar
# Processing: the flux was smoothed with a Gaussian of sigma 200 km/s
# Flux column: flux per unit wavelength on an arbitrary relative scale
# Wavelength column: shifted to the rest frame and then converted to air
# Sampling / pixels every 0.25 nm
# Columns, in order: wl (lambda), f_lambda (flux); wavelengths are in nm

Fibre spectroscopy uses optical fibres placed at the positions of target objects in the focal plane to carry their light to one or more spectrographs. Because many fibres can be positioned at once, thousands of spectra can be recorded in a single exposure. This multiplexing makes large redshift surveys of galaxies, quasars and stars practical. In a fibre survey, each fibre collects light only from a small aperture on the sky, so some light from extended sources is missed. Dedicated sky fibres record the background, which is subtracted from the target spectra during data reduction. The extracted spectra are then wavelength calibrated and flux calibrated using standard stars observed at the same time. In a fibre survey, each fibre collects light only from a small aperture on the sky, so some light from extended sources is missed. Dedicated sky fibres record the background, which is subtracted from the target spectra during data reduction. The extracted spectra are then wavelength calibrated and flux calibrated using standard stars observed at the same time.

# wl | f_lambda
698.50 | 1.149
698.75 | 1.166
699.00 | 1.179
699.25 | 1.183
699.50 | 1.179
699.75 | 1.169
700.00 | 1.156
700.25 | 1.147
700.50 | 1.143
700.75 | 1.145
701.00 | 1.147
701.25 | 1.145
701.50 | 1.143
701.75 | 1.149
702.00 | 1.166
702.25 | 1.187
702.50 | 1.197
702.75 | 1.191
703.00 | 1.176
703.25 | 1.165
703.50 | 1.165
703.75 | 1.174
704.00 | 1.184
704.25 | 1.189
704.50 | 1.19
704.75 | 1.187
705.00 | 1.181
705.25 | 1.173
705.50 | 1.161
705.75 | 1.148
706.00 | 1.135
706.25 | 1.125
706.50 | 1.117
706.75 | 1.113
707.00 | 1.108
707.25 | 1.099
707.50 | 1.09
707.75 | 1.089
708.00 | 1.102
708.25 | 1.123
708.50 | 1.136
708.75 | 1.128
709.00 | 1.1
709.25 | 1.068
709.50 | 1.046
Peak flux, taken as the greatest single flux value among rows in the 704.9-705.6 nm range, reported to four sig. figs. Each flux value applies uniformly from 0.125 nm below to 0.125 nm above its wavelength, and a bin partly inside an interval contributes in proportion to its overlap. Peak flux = 1.181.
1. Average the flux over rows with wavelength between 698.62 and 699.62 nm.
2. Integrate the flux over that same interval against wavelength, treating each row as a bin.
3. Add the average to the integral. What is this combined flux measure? 2.35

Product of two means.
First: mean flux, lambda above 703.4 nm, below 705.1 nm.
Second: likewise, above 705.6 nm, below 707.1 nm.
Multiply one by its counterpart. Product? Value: 1.33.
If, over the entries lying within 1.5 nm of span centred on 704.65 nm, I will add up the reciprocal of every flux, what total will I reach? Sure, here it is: 5.07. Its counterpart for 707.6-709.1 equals 5.39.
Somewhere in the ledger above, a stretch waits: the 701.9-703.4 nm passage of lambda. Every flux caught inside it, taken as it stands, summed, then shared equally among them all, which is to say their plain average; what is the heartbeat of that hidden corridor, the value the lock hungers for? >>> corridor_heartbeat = 1.180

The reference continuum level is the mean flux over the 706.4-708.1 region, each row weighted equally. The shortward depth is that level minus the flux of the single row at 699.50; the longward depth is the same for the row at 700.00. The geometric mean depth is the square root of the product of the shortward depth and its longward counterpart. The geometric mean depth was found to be 0.064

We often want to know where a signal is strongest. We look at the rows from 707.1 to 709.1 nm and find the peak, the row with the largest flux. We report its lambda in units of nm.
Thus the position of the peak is 708.50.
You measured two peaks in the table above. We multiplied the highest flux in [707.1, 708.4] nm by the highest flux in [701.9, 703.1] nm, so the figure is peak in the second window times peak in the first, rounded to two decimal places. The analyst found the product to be 1.34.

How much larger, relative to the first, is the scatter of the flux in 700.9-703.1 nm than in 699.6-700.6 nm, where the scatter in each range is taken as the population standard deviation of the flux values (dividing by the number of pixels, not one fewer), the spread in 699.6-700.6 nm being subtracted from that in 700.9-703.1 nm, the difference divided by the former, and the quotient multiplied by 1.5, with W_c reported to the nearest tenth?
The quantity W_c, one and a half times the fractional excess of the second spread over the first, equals 1.6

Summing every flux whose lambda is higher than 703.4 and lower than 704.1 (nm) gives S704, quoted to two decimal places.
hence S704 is 3.52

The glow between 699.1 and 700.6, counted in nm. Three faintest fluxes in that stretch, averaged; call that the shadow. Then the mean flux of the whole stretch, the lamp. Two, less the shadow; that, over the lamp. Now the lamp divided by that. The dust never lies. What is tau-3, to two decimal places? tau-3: 1.59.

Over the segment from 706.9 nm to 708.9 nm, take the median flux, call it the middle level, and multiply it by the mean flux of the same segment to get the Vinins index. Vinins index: 1.23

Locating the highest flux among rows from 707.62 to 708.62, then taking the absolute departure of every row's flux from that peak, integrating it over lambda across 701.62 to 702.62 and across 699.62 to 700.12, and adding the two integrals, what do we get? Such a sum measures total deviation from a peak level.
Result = 0.052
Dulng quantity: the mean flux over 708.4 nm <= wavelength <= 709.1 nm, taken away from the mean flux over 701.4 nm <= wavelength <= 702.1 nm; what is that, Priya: 0.031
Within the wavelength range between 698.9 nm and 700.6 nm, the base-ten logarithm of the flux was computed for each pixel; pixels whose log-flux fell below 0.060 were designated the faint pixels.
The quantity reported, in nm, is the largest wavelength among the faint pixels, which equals 700.50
